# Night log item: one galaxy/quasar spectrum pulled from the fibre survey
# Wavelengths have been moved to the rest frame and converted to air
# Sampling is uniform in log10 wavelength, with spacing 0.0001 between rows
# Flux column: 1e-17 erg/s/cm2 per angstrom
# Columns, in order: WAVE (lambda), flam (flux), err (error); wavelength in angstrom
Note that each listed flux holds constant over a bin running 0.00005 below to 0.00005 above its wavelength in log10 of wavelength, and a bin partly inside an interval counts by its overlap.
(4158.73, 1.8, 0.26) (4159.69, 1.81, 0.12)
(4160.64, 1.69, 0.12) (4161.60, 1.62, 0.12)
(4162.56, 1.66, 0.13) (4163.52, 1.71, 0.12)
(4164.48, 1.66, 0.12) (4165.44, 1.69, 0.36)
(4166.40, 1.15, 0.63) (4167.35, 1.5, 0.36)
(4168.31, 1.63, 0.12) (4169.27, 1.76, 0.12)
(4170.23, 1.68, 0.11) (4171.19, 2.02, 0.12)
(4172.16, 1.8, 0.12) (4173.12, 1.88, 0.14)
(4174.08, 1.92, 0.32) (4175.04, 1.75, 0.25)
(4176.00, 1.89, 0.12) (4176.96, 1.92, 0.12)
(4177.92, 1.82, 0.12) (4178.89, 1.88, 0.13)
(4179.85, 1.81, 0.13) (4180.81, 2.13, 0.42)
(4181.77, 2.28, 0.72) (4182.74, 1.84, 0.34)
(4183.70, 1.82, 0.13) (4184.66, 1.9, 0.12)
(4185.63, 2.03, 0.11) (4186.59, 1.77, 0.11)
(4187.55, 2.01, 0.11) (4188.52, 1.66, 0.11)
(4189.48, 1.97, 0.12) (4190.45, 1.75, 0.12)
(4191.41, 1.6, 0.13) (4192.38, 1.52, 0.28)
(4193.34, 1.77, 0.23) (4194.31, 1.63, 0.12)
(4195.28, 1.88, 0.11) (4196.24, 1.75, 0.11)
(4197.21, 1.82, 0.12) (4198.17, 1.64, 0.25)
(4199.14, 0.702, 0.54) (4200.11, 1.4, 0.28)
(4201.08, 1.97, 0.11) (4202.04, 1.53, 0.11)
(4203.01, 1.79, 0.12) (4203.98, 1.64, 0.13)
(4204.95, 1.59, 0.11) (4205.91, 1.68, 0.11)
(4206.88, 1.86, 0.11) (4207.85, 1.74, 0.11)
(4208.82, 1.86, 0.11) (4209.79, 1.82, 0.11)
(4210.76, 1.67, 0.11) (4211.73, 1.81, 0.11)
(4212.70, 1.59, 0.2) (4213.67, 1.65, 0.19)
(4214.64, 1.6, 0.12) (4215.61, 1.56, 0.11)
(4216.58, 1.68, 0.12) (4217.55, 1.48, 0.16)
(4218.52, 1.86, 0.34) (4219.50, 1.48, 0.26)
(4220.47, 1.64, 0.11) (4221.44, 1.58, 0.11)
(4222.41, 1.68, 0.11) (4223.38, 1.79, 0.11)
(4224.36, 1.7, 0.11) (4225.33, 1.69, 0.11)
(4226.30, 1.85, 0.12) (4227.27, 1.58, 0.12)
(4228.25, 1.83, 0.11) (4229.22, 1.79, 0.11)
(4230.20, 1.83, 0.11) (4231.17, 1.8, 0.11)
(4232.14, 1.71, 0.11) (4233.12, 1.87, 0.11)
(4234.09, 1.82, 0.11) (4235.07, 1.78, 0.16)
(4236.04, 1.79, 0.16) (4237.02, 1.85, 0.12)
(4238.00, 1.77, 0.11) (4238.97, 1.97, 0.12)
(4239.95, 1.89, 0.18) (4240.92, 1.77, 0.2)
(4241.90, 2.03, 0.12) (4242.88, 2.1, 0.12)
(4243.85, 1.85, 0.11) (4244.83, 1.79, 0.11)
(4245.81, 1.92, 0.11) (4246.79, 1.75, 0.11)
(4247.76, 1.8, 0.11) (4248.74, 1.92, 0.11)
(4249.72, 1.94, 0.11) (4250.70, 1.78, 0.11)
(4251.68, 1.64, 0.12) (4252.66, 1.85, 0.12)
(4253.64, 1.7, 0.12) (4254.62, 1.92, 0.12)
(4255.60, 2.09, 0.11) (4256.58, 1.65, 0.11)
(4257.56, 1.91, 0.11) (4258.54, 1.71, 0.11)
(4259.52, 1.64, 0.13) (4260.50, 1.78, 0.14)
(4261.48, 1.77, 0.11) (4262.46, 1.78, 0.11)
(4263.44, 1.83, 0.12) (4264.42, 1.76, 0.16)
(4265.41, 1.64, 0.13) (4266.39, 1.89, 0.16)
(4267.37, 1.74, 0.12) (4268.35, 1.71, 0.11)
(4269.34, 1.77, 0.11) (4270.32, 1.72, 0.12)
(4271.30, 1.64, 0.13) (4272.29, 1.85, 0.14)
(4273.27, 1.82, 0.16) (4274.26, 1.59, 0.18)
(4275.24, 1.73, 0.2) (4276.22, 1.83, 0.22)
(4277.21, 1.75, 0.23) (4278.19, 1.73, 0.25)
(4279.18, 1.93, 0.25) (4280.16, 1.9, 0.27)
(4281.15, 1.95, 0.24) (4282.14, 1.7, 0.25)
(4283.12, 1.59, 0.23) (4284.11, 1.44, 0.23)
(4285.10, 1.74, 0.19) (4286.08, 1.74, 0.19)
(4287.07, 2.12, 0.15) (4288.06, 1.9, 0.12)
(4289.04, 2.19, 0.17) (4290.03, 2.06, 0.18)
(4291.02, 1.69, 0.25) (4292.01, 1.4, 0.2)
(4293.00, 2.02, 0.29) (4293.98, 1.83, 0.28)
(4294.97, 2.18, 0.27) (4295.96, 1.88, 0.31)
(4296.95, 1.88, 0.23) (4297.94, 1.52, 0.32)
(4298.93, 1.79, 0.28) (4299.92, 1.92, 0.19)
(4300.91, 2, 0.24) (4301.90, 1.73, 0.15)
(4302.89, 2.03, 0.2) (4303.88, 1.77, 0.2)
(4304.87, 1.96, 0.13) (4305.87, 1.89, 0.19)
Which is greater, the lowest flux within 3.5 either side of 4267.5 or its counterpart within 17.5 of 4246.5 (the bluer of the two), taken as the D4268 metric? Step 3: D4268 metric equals 1.64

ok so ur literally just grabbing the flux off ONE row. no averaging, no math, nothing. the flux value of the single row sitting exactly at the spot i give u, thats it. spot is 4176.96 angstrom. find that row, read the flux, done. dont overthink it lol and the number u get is 1.92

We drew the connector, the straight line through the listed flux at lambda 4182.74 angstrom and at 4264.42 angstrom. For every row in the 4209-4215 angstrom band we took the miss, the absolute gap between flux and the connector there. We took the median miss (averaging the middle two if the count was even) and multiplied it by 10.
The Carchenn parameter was 1.51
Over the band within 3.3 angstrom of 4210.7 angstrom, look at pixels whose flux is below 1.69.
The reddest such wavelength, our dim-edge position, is 4213.67 angstrom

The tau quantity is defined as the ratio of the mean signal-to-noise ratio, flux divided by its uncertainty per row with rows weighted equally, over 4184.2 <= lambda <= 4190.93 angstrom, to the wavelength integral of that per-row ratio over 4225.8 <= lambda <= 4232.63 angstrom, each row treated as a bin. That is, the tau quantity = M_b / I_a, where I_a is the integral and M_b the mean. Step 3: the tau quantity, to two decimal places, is 0.15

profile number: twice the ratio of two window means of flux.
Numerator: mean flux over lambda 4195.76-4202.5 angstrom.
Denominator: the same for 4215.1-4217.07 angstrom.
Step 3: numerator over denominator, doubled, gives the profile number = 1.91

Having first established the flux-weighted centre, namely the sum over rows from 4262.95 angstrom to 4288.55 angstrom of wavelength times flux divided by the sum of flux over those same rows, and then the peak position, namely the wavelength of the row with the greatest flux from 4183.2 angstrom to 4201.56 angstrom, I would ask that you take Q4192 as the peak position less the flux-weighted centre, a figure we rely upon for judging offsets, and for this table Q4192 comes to -90.2 angstrom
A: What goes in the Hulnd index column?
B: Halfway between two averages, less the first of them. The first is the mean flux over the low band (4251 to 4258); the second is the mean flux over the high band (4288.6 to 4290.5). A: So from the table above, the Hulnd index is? 0.15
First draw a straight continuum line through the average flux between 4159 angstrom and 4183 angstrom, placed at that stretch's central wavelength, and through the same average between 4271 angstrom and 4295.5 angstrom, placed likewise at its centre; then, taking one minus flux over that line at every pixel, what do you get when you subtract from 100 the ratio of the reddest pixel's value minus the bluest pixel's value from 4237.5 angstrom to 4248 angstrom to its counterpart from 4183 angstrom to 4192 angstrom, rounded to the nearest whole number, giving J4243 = 100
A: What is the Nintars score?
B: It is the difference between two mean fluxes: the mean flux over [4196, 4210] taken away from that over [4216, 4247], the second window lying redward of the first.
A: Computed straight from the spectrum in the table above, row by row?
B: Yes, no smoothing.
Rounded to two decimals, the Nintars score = 0.13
